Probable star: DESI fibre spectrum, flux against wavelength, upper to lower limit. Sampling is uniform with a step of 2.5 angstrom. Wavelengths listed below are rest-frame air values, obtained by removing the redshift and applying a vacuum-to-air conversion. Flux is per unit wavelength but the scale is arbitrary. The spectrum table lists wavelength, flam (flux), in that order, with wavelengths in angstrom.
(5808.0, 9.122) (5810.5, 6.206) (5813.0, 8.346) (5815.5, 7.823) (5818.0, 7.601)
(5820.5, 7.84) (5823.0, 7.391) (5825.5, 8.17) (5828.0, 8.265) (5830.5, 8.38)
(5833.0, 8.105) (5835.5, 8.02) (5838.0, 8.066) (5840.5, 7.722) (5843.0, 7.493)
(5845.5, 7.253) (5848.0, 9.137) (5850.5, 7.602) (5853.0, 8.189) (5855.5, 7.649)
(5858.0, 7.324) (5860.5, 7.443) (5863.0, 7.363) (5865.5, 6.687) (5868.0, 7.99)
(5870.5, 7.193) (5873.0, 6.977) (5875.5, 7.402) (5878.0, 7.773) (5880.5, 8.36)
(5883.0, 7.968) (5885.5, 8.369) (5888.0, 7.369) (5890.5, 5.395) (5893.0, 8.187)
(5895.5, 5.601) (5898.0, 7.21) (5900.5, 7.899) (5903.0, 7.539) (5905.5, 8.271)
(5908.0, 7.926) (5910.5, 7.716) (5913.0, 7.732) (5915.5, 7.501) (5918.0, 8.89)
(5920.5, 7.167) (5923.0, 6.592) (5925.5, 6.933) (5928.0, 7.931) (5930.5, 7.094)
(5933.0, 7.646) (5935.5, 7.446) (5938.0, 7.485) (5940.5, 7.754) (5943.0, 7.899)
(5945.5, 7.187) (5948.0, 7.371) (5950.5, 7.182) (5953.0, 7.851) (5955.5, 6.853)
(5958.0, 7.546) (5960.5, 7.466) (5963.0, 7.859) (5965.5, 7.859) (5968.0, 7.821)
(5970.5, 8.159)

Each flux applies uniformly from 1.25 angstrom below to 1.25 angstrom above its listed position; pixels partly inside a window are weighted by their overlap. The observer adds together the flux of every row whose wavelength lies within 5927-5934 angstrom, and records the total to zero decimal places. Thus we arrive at 23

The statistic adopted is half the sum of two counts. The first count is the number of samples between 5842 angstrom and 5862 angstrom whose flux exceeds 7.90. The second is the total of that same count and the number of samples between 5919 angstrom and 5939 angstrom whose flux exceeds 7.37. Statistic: 4.0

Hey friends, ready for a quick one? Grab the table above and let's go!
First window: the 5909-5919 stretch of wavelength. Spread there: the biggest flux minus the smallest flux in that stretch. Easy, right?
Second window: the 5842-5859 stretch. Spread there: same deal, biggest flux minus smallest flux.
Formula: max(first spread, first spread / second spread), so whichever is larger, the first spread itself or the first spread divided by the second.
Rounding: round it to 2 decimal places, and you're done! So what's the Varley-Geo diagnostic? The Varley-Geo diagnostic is 1.39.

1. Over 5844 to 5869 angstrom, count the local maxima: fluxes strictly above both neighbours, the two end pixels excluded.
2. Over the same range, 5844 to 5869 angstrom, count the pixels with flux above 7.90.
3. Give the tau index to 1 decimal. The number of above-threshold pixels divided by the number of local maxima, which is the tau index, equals 1.0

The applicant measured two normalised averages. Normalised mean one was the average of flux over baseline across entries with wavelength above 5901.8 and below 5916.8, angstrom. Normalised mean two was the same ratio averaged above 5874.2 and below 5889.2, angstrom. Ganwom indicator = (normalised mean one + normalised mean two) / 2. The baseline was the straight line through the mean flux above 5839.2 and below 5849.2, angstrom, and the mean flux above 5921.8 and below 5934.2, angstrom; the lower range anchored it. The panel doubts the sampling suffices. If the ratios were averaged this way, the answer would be 1.04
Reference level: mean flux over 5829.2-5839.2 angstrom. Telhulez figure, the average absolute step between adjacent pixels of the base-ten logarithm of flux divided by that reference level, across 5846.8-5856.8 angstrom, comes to 0.047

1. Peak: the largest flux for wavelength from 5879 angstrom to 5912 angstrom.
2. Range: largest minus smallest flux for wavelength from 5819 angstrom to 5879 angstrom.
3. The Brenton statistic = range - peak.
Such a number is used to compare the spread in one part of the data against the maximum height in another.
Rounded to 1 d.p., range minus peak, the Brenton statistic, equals -5.9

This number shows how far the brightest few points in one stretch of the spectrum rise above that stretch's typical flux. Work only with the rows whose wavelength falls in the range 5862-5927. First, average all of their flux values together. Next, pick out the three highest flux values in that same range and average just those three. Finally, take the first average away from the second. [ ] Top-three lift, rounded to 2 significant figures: 1.1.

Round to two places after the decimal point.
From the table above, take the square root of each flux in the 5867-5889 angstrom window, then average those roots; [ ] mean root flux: 2.78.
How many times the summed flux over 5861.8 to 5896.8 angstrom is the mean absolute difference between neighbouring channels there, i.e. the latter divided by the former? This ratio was 0.010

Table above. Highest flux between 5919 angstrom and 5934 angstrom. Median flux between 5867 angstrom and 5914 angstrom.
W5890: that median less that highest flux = -0.20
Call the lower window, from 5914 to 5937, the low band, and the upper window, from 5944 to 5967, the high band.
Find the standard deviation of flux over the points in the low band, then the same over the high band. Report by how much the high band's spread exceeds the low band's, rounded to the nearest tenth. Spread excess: -0.3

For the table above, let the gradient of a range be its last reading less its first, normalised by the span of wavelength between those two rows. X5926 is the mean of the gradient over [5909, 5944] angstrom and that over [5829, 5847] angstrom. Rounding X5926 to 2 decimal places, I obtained -0.03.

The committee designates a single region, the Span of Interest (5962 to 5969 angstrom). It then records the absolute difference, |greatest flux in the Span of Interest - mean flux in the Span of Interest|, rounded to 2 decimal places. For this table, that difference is 0.01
